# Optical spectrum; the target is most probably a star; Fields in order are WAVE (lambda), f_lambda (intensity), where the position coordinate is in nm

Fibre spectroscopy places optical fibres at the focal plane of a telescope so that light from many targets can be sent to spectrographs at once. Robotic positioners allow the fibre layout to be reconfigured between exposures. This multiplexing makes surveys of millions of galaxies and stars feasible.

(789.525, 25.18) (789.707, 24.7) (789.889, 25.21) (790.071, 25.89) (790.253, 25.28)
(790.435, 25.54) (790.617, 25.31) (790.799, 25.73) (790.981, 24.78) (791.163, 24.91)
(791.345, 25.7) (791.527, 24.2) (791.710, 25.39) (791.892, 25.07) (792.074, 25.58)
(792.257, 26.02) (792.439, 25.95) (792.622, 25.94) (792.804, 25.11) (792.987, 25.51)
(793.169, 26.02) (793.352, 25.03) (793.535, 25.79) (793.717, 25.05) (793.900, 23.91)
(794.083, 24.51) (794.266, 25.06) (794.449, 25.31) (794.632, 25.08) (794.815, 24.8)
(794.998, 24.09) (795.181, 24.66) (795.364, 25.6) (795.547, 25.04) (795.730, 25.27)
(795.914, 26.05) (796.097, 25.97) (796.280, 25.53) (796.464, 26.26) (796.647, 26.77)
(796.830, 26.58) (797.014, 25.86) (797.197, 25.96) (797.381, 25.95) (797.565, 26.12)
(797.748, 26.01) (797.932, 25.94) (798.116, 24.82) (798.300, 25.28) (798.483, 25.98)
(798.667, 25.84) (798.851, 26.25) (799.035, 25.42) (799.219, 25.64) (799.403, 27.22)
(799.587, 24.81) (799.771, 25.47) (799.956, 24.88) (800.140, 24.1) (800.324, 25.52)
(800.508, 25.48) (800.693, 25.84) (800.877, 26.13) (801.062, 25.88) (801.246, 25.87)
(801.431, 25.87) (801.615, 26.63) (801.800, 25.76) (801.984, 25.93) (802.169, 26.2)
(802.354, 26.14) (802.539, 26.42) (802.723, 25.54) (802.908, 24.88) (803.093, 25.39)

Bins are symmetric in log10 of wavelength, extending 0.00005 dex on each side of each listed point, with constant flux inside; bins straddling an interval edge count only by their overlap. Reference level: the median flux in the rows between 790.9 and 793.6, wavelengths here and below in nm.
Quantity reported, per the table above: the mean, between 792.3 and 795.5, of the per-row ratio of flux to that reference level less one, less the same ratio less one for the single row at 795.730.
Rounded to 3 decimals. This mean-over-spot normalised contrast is -0.005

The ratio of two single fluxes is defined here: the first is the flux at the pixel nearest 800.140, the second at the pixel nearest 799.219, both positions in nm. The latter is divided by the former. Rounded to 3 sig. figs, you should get 1.06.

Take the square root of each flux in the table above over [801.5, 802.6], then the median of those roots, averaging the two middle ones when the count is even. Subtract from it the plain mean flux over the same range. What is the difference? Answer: -21.1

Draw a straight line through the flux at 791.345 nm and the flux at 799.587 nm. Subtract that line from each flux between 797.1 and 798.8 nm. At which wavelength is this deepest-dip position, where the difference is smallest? 798.116 nm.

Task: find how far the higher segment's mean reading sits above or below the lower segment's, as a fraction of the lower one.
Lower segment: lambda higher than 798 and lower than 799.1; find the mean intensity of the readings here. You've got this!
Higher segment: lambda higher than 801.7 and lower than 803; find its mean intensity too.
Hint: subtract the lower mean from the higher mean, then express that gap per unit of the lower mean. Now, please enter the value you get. 0.009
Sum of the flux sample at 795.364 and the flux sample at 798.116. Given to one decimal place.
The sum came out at 50.4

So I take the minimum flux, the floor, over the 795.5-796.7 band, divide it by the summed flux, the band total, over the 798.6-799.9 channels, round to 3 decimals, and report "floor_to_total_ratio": 0.139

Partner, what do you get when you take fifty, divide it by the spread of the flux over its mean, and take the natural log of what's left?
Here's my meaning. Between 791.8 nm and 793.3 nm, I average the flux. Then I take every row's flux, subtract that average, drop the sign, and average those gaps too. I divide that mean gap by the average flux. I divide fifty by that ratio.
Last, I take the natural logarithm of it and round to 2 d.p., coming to 8.26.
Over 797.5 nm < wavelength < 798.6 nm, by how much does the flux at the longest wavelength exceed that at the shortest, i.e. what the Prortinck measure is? -0.14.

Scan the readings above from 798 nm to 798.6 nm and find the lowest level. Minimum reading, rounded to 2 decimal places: 24.82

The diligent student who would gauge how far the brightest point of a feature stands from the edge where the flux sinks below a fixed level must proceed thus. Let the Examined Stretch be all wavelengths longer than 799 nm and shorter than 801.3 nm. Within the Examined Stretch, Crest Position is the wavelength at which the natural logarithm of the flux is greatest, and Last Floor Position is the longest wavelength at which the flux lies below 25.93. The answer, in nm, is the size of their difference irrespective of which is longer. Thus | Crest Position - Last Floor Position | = 1.84 nm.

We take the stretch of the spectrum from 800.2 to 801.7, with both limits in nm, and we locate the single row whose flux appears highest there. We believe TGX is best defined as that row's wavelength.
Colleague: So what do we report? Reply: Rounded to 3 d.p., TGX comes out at 801.615 nm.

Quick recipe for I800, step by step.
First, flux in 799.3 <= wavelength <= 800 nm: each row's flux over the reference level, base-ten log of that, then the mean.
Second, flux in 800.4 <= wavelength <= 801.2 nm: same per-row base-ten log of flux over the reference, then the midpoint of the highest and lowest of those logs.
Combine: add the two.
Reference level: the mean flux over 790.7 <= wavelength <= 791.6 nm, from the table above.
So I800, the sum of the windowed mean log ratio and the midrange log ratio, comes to 0.021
